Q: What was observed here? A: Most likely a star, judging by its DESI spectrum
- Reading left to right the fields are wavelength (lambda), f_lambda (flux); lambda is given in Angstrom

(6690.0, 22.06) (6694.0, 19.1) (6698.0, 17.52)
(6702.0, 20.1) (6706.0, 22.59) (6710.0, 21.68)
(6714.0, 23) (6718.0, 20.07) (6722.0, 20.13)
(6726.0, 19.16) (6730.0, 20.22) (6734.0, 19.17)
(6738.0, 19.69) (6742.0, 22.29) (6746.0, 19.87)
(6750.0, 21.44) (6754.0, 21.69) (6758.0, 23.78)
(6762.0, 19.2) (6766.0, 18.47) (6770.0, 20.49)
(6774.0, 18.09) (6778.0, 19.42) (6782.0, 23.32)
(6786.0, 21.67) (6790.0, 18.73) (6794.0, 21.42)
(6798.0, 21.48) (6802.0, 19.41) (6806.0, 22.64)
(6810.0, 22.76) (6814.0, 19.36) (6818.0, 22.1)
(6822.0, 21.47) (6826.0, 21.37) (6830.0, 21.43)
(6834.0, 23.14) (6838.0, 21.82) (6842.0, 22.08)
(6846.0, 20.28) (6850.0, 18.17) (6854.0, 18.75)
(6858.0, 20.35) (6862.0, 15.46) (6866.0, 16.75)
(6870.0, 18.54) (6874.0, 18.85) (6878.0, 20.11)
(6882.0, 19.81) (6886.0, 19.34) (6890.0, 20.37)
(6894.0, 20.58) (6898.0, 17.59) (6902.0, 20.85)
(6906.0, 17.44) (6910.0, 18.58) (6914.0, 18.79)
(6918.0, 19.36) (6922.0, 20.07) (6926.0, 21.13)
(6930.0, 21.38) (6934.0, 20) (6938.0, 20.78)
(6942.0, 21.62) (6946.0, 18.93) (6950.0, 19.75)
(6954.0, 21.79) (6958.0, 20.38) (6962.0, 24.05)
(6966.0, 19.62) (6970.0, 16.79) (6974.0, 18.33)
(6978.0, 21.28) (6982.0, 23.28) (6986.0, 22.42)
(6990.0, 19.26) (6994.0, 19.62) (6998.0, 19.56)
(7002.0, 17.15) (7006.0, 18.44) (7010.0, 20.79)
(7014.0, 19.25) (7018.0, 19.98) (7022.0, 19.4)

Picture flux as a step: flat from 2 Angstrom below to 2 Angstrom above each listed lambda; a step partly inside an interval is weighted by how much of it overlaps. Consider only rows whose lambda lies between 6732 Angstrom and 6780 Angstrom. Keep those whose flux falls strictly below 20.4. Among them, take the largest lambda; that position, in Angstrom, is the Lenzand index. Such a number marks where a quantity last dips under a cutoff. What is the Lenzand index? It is 6778.0 Angstrom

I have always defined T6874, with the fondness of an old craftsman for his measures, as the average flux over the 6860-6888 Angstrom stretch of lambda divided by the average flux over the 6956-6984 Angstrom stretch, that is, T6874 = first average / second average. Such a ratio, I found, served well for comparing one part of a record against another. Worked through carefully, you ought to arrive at 0.90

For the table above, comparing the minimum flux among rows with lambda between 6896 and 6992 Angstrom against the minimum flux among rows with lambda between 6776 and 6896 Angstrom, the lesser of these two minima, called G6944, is 15.5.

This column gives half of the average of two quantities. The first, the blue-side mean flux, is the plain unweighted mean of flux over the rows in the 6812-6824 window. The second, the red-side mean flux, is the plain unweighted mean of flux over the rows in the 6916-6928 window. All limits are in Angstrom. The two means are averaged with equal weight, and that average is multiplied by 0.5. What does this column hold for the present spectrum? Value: 10.3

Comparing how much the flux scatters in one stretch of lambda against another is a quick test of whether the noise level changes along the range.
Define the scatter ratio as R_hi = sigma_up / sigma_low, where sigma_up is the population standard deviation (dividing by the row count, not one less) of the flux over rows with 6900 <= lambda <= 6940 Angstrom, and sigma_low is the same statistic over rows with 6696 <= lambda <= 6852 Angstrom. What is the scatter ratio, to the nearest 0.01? 0.76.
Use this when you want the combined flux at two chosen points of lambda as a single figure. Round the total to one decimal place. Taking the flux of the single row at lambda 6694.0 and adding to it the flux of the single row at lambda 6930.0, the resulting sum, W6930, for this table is 40.5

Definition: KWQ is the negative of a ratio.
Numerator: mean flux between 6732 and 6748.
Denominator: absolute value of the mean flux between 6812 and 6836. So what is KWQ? -0.94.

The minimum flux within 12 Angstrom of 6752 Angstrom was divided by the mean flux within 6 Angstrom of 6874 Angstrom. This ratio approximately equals 1.002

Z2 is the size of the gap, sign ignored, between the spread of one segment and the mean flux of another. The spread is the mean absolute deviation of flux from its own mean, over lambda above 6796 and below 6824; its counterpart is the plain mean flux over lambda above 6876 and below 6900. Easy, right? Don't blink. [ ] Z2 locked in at 18.5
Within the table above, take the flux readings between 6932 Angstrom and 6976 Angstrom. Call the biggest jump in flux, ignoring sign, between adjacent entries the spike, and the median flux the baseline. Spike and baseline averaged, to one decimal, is 12.2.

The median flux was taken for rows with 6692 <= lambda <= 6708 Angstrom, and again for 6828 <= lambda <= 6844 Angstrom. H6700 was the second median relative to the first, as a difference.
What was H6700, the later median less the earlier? 2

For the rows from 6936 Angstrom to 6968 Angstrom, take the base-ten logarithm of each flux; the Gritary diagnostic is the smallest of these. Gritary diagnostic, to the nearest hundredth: 1.28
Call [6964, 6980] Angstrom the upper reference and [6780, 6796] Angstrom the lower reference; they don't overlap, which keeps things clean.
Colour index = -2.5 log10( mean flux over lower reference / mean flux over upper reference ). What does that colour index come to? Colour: -0.12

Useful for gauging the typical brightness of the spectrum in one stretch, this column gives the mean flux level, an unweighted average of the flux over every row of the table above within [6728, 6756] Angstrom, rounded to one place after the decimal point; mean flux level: 20.6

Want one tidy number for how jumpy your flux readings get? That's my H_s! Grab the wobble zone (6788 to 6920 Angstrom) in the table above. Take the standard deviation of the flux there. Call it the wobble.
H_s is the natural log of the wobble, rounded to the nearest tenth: 0.6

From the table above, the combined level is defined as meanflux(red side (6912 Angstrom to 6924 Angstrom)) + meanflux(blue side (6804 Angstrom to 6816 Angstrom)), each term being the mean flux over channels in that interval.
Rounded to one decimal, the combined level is 41.0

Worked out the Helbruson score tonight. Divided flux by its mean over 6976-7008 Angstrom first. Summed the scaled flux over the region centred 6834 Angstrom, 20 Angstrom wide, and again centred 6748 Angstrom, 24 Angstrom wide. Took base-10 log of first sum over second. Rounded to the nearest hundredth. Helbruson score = -0.07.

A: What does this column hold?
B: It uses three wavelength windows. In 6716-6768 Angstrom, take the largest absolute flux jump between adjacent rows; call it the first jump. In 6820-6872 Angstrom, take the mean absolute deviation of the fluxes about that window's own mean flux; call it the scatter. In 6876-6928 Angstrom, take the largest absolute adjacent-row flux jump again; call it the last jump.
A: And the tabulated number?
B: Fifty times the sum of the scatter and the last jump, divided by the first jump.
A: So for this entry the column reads 58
